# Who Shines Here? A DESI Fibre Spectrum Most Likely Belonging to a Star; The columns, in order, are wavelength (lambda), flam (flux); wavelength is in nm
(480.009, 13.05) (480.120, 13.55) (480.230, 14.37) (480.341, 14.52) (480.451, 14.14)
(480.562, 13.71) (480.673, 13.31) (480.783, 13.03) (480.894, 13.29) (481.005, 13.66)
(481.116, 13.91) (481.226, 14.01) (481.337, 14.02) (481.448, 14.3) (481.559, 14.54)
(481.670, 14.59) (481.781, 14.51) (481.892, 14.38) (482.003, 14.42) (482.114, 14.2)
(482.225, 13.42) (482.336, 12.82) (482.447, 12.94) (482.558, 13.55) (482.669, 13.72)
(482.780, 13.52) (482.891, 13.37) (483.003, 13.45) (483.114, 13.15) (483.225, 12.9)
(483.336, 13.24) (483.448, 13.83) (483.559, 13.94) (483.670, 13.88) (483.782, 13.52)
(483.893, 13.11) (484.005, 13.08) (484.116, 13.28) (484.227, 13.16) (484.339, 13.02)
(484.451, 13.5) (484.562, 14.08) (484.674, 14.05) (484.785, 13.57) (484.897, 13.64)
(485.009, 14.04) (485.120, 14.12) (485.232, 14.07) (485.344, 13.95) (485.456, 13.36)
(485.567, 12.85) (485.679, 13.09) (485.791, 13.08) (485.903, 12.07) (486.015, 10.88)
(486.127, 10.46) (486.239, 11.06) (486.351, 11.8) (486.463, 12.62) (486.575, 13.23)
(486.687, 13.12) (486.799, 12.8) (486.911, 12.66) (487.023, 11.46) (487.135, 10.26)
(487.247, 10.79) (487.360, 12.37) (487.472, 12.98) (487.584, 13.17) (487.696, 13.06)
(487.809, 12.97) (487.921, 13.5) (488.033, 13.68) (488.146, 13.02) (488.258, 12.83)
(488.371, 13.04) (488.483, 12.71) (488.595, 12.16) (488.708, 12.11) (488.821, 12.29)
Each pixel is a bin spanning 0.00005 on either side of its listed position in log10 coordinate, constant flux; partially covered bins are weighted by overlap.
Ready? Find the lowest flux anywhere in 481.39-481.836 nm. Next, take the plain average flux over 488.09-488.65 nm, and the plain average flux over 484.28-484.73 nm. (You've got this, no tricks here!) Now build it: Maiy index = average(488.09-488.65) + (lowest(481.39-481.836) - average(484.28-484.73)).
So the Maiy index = 13.4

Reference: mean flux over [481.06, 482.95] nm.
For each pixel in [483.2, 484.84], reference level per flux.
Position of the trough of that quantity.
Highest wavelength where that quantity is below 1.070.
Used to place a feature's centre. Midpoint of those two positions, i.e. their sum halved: 484.67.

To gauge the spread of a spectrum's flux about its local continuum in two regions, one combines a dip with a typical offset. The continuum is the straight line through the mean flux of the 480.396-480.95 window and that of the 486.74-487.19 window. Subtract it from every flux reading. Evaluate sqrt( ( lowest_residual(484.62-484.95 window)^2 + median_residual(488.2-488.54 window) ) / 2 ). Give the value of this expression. 1.2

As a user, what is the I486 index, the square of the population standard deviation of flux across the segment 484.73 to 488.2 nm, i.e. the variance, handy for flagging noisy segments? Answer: 1.15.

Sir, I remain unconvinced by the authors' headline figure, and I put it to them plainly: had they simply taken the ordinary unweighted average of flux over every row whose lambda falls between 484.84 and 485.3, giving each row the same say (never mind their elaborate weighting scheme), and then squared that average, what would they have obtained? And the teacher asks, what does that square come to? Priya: 195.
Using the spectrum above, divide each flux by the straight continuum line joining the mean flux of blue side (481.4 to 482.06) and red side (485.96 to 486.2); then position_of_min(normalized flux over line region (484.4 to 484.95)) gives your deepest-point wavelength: 484.451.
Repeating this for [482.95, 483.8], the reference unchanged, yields 483.225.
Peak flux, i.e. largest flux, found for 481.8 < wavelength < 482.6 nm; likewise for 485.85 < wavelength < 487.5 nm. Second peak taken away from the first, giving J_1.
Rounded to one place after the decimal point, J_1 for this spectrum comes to 1.2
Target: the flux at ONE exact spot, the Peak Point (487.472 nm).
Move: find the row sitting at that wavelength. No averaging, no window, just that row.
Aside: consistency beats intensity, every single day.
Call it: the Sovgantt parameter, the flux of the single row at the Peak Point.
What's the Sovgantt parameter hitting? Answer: 12.98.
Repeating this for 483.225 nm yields 12.9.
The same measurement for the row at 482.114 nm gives 14.2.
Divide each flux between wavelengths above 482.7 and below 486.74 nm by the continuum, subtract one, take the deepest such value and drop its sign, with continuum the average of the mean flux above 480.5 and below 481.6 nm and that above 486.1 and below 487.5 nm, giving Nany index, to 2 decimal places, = 0.19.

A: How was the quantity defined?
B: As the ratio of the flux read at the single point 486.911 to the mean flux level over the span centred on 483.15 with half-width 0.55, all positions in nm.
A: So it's 0.94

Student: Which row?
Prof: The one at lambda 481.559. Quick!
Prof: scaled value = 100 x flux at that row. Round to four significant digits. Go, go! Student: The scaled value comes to 1454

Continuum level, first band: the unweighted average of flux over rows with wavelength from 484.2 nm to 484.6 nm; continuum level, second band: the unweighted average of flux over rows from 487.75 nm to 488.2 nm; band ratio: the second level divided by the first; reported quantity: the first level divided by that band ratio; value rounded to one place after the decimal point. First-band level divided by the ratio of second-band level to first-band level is 13.6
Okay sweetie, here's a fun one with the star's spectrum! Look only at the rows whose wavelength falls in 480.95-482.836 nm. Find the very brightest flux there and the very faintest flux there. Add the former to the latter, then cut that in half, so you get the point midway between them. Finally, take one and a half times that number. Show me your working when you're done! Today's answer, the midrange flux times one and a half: 20.6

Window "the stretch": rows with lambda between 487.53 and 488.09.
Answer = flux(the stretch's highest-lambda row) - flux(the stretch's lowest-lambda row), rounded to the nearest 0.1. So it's 0.5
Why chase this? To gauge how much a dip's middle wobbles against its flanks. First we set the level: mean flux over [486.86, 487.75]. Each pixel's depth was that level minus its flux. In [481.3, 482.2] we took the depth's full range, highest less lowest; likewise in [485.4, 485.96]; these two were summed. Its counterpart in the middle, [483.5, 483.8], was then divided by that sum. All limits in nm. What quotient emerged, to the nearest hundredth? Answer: 0.23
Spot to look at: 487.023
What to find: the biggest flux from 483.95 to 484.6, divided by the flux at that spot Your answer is 1.23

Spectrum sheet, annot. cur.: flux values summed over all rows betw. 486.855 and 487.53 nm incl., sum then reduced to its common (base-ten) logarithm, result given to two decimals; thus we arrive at 1.85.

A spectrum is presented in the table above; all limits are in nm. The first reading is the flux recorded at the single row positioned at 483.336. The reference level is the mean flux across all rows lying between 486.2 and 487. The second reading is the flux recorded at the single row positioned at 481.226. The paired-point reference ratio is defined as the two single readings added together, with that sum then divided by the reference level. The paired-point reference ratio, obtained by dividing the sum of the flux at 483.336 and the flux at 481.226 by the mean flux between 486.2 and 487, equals 2.19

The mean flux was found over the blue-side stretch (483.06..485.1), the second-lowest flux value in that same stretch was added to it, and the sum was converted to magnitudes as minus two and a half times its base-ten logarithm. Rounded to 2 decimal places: -3.56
